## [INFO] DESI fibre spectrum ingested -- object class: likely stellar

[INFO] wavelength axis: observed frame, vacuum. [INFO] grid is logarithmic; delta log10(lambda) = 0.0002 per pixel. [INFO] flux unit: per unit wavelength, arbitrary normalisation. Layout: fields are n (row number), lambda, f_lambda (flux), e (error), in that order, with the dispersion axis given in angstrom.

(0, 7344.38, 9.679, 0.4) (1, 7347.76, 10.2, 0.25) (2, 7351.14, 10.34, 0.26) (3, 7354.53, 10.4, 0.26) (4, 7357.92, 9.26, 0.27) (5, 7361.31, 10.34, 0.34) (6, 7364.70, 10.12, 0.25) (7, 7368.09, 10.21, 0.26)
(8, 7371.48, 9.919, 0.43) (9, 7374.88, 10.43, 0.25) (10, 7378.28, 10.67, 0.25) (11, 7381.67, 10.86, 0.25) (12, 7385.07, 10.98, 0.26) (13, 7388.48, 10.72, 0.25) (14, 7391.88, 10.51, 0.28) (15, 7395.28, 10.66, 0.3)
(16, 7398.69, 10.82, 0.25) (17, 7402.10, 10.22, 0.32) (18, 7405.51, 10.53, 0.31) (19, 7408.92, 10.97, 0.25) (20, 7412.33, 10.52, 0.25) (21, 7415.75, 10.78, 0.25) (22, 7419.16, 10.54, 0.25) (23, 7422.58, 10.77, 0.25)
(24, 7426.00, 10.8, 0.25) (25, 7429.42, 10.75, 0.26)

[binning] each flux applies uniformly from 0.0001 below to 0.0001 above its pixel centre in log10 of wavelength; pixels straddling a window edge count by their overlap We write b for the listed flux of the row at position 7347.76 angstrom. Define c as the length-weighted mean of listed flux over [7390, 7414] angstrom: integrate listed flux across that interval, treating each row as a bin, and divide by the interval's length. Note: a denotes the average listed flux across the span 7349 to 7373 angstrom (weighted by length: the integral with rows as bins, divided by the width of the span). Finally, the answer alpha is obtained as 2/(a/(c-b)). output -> 0.081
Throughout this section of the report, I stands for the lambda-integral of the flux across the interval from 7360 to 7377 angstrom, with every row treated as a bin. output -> 173.6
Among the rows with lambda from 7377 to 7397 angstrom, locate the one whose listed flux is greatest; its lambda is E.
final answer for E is 7385.07 angstrom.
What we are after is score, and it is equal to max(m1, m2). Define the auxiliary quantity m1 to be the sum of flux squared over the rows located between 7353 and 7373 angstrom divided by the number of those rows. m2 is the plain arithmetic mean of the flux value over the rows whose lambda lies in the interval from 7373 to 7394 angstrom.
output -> 101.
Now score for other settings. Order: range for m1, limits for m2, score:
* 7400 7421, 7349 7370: 112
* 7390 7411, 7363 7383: 113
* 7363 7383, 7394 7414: 108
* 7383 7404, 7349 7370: 114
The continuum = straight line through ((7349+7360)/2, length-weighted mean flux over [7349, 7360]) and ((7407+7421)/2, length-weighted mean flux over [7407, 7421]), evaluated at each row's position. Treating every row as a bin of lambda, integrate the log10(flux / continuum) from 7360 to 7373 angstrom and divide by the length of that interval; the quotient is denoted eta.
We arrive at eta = -0.001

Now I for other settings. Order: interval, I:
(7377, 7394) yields 182.8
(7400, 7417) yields 180.2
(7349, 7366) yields 171.6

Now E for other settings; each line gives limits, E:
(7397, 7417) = 7408.92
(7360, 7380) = 7378.28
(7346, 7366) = 7354.53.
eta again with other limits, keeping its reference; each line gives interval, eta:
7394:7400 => 0.010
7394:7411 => 0.003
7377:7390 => 0.019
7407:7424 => 0.000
